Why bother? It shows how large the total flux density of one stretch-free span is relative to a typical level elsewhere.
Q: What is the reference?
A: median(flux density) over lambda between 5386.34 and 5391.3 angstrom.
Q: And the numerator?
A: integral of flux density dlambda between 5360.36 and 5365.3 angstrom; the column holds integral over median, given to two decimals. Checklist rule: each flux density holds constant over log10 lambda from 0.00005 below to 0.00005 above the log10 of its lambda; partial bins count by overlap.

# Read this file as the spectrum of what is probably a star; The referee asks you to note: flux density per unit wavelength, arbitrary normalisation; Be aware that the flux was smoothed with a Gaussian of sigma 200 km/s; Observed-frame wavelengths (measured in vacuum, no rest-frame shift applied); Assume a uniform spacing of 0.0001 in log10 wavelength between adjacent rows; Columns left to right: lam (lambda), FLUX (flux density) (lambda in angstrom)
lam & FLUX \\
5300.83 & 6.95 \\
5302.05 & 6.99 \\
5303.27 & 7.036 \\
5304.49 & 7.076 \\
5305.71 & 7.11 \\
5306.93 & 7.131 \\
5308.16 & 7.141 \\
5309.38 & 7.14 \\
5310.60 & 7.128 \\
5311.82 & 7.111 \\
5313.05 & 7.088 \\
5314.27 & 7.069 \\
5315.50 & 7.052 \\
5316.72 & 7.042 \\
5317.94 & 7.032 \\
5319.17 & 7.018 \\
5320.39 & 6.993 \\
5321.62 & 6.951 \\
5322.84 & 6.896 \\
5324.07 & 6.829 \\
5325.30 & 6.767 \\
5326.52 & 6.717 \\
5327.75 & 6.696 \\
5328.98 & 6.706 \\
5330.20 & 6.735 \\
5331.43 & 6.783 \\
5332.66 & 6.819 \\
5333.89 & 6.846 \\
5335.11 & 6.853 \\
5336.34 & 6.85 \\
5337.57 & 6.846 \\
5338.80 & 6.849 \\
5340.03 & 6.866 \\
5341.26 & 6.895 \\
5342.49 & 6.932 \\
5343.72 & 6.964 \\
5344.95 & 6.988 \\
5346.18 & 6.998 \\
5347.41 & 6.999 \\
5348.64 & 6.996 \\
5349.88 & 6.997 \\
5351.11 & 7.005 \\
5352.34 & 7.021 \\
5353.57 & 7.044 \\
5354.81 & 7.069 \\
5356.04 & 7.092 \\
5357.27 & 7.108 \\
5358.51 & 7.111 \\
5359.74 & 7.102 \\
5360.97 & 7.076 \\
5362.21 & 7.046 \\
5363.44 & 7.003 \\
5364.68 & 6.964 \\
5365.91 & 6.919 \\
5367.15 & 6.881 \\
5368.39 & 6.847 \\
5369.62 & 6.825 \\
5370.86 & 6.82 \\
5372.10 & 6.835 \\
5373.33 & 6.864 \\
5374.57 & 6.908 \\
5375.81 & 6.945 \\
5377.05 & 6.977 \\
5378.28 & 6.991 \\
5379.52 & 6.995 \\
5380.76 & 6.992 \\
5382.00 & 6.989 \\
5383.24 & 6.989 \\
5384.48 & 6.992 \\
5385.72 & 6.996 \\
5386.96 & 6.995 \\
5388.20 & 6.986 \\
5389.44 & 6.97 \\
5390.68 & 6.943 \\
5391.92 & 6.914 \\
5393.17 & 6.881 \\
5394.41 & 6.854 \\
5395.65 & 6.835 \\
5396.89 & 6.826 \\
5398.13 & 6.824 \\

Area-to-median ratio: 4.97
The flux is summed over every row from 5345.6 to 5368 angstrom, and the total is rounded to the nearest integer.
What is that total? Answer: 126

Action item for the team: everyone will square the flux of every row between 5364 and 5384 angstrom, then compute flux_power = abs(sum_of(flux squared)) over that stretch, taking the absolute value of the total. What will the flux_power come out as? 767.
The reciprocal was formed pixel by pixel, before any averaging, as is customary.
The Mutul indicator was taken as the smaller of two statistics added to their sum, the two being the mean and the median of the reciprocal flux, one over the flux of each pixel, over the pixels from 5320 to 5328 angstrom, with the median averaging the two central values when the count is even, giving 0.439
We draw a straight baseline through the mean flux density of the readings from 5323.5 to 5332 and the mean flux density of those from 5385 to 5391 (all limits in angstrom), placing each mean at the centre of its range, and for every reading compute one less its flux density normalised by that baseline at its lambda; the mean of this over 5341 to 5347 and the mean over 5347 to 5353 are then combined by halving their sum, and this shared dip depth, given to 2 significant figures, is -0.023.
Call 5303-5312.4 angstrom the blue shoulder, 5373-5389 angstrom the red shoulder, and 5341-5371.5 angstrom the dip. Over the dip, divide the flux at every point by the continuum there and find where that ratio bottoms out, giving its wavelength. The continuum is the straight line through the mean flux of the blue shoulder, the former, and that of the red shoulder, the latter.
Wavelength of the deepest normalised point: 5370.86 angstrom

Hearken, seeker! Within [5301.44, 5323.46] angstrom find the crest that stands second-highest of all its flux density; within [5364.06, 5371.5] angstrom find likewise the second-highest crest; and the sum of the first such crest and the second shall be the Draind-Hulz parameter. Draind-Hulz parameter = 14.06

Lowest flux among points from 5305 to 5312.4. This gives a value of 7.11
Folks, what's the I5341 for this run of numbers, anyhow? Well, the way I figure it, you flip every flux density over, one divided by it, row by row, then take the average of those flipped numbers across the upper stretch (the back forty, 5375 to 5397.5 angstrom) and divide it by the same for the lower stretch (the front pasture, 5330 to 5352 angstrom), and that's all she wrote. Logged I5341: 0.99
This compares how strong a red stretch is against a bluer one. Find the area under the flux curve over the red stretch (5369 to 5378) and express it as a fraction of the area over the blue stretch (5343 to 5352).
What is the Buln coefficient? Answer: 1.0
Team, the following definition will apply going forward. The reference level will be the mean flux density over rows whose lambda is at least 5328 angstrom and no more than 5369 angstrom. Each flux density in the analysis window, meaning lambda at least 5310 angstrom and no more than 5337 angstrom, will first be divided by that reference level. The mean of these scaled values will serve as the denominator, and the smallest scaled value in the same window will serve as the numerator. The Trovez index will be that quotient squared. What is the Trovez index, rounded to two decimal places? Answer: 0.94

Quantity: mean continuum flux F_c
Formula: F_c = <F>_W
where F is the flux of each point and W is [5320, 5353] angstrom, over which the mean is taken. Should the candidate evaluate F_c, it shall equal 6.88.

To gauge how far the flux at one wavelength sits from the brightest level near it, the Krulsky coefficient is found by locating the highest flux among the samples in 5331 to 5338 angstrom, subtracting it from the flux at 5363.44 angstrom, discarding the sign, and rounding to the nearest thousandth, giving 0.150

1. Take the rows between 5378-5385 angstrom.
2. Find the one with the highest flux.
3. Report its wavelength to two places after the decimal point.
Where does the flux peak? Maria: 5379.52 angstrom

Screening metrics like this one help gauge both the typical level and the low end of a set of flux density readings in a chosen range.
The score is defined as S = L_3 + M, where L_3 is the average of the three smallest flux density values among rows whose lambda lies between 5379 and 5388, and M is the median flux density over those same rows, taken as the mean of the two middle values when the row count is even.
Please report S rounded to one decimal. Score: 14.0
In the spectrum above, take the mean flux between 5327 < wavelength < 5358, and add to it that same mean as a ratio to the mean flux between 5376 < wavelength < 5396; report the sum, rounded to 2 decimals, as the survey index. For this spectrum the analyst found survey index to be 7.91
